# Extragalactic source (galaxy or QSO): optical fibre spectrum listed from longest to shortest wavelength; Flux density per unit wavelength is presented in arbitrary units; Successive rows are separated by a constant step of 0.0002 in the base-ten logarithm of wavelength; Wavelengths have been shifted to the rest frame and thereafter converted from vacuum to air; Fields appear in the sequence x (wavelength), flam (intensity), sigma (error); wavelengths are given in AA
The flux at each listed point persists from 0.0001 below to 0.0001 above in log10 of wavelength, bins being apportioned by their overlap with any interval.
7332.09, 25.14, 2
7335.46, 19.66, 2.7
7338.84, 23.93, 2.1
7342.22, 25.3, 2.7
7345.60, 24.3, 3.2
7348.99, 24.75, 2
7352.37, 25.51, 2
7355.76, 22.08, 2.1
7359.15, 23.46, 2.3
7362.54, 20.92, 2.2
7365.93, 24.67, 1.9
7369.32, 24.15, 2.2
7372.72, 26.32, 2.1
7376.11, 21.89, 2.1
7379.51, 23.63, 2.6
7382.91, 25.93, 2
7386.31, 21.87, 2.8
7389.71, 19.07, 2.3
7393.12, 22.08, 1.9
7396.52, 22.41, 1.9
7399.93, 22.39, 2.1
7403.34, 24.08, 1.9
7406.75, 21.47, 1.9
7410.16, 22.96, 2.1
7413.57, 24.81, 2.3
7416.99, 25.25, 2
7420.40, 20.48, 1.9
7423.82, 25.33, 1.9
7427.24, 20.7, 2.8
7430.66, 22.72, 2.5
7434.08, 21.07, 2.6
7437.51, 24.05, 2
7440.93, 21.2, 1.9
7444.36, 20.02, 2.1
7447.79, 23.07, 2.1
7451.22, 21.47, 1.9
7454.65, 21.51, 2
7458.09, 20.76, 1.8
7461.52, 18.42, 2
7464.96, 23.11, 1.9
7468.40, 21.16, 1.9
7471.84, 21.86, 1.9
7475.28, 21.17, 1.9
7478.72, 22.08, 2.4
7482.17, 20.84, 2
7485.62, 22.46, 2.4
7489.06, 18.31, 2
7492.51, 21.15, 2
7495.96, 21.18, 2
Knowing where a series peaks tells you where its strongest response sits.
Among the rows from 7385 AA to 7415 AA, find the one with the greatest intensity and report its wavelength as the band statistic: 7413.57 AA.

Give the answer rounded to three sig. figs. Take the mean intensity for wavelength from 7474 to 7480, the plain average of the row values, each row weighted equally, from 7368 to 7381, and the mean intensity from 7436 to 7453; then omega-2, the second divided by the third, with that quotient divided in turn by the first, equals 0.0505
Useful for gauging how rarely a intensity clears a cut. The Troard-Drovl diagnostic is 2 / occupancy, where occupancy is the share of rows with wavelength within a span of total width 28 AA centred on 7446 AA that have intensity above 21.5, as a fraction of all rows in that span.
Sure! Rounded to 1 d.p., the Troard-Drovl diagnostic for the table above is 5.3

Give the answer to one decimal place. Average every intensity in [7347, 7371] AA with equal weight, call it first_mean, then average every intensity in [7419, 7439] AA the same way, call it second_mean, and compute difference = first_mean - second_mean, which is 1.3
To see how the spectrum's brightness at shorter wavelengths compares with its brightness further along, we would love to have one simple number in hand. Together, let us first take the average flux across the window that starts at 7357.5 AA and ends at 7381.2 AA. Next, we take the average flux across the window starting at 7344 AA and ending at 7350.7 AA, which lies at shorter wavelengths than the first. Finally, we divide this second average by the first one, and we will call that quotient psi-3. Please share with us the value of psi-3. 1.04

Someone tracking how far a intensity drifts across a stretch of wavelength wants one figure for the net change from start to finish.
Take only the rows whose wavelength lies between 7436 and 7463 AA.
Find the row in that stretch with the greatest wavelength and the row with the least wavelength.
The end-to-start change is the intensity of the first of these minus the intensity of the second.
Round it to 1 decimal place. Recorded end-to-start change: -5.6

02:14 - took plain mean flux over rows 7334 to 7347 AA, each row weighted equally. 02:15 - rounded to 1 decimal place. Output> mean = 23.3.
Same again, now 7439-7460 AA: 21.3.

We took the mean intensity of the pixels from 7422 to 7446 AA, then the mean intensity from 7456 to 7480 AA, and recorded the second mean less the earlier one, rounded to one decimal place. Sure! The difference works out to -0.9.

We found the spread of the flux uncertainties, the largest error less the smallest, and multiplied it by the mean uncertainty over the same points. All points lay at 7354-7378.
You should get 0.85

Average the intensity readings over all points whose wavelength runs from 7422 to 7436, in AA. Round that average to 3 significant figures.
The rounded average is 22.5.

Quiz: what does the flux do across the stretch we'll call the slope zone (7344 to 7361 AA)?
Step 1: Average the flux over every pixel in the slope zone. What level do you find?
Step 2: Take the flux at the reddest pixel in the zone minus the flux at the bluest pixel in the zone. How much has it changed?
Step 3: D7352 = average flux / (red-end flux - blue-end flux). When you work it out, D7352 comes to -29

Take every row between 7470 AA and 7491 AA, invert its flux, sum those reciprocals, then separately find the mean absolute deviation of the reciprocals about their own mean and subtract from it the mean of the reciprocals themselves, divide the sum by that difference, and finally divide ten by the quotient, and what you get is -1.58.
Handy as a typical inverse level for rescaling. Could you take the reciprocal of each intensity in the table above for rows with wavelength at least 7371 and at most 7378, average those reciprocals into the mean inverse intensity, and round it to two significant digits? 0.042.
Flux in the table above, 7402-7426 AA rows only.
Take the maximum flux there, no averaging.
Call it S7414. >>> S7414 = 25.33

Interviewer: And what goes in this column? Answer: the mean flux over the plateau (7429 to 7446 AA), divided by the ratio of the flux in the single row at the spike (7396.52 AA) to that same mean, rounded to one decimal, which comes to 21.2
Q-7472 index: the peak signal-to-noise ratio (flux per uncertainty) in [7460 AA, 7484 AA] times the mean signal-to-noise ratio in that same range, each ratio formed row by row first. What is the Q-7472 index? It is 130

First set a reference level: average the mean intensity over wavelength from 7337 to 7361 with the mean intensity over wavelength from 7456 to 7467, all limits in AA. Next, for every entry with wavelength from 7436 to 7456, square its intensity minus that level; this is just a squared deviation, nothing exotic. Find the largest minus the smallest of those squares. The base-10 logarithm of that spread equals 0.75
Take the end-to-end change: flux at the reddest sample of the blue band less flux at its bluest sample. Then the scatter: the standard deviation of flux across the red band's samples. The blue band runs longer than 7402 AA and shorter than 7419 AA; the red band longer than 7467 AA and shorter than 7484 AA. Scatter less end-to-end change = -1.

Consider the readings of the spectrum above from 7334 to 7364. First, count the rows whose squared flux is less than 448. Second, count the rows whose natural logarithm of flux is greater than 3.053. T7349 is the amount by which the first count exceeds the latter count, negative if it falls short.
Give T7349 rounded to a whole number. -5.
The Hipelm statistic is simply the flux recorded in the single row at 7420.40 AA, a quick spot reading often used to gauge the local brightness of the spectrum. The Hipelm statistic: 20.48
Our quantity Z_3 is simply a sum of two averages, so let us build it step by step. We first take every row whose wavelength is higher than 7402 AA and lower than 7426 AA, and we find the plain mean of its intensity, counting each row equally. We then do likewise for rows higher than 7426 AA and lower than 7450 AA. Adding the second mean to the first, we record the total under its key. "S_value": 45.3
